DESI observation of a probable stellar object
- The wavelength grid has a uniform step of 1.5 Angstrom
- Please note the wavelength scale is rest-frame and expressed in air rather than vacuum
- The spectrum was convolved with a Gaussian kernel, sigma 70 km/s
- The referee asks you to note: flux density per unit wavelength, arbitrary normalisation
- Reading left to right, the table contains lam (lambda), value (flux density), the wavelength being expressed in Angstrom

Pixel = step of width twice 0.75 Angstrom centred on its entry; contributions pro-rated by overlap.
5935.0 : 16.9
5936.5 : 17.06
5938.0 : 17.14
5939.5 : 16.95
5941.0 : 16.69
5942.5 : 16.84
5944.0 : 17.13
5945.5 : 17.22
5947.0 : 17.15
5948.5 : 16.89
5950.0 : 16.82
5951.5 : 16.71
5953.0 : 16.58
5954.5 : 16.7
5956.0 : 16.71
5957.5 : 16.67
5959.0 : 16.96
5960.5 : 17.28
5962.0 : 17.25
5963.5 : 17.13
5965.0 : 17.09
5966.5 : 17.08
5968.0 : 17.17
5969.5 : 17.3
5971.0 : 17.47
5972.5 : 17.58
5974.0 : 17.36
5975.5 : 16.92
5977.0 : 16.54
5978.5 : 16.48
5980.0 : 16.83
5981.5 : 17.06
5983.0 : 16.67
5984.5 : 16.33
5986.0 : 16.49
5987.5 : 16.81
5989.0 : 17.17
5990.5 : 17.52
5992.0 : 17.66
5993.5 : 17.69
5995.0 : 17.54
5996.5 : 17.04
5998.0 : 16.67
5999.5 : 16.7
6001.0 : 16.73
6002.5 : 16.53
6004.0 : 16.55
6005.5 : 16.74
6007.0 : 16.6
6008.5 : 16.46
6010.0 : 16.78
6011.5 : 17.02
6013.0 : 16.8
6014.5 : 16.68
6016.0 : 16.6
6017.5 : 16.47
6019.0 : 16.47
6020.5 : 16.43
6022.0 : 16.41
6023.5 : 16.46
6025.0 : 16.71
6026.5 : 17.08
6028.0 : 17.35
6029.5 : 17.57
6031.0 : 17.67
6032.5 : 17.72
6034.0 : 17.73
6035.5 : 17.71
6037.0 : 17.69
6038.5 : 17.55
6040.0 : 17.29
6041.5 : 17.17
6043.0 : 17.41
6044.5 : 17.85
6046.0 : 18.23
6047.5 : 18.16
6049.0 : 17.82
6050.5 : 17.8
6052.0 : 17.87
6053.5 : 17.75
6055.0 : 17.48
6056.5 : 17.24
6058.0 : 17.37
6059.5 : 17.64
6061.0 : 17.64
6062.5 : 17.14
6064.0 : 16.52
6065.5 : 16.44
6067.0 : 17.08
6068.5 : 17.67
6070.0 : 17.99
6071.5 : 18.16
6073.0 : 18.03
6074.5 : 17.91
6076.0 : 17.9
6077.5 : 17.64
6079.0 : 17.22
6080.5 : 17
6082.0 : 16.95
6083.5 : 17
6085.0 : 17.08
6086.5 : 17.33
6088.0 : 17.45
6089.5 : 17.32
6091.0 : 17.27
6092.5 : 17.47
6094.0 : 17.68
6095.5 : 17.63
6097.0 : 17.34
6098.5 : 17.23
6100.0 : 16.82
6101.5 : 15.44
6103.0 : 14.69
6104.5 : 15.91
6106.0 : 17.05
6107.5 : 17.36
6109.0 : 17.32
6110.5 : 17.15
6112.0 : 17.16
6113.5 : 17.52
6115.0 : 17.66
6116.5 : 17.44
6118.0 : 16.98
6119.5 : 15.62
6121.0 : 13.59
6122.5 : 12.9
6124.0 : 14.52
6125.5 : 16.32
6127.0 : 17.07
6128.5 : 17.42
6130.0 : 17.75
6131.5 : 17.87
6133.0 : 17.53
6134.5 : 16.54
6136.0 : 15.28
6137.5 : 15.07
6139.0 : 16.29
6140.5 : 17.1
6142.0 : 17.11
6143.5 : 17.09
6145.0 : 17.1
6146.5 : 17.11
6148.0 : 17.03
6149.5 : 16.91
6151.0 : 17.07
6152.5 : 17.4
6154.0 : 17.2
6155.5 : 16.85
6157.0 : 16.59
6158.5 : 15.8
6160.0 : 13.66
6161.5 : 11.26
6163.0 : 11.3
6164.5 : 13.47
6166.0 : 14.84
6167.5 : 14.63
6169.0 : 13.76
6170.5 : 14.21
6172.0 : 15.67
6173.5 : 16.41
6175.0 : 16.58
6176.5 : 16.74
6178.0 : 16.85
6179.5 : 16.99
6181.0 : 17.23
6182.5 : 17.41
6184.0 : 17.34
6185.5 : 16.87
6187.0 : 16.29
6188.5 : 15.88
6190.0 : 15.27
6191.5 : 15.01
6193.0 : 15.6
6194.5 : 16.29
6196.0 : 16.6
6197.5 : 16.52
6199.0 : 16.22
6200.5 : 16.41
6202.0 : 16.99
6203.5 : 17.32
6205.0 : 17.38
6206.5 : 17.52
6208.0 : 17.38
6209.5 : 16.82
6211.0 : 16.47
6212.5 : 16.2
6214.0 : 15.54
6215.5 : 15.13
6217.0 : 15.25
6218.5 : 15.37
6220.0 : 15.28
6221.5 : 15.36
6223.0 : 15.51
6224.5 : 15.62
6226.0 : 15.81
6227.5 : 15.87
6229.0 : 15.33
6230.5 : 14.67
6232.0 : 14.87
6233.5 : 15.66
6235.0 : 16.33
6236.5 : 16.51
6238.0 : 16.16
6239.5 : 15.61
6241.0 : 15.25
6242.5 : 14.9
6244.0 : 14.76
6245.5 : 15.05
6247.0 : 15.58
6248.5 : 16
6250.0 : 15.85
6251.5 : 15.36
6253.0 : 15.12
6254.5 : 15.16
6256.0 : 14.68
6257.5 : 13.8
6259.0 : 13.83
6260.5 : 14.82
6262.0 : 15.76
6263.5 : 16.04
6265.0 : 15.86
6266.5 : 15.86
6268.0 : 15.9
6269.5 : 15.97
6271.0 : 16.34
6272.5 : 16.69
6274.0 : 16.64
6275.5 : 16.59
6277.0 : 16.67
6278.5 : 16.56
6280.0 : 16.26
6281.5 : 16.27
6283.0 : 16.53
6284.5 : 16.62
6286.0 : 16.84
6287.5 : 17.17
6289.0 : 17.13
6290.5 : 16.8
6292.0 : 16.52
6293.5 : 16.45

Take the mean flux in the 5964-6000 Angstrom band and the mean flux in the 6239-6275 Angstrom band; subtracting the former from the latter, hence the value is -1.6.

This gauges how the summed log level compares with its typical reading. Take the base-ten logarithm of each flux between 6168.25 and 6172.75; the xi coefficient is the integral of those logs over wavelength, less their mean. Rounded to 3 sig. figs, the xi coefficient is 4.07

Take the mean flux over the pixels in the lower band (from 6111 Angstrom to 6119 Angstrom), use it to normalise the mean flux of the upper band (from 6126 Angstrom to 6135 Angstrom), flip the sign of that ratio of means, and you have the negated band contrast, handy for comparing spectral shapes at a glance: -1.00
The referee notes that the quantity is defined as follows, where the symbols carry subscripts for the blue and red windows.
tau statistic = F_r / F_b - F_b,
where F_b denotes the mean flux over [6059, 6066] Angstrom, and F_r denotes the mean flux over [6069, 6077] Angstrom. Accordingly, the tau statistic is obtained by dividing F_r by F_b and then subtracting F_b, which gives -16.0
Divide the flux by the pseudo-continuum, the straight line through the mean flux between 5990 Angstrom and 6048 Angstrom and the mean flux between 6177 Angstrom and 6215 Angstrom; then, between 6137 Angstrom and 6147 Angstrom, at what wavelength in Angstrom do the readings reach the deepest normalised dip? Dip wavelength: 6137.5 Angstrom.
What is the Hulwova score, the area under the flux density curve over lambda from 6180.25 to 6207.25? 447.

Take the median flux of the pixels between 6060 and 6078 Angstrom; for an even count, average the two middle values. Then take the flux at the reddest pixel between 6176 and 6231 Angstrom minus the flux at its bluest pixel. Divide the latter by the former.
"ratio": -0.12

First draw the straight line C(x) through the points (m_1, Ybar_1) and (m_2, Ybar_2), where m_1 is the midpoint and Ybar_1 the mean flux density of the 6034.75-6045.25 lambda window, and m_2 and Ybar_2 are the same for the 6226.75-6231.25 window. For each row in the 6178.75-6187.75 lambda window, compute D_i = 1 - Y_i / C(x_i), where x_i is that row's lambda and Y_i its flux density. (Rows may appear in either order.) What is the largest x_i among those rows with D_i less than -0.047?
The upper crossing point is 6185.5 Angstrom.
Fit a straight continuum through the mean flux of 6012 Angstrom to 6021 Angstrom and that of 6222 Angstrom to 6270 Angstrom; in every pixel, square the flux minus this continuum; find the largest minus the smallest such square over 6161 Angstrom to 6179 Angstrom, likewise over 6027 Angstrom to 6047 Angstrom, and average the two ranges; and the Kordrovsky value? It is 12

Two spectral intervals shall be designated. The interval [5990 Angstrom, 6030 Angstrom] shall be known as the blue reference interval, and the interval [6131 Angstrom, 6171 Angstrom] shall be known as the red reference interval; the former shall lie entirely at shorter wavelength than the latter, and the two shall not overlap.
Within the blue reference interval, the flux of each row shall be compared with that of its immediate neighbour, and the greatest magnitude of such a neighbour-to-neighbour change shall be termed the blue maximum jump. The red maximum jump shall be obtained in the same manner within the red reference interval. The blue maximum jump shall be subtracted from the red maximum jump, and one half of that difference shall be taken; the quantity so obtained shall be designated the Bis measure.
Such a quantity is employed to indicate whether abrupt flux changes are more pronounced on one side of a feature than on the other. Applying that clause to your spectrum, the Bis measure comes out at 0.95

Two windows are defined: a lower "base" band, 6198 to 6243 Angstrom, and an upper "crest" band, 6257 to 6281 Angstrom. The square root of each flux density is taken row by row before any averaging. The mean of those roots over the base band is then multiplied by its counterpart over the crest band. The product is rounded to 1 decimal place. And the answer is 15.9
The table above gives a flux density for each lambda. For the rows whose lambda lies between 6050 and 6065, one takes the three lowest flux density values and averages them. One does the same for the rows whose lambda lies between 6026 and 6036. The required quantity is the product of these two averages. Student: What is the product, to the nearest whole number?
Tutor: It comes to 294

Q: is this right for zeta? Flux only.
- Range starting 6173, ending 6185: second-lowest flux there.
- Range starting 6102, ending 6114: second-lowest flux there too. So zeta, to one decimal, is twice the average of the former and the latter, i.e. 32.5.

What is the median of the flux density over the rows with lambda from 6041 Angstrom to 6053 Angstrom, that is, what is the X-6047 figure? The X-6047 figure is 17.8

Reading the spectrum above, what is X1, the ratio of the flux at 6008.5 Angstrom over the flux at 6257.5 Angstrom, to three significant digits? 1.19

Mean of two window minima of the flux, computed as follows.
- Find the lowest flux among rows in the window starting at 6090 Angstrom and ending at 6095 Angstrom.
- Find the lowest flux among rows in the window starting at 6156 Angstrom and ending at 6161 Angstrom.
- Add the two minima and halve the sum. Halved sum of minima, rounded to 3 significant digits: 15.5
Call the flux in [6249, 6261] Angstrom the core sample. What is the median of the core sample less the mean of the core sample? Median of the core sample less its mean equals 0.1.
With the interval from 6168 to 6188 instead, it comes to 0.4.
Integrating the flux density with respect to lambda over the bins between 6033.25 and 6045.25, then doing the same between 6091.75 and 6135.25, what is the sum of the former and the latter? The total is 935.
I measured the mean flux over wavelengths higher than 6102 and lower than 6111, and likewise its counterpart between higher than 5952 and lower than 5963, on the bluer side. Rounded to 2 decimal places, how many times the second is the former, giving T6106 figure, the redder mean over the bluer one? 0.98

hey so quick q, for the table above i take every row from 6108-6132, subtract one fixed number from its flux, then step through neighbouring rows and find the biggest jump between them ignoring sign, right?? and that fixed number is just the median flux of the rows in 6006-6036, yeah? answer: 2.0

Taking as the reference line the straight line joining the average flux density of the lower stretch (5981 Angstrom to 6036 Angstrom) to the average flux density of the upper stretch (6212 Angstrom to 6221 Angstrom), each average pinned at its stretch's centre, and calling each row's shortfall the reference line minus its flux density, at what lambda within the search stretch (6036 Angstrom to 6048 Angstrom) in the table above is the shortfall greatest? 6041.5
